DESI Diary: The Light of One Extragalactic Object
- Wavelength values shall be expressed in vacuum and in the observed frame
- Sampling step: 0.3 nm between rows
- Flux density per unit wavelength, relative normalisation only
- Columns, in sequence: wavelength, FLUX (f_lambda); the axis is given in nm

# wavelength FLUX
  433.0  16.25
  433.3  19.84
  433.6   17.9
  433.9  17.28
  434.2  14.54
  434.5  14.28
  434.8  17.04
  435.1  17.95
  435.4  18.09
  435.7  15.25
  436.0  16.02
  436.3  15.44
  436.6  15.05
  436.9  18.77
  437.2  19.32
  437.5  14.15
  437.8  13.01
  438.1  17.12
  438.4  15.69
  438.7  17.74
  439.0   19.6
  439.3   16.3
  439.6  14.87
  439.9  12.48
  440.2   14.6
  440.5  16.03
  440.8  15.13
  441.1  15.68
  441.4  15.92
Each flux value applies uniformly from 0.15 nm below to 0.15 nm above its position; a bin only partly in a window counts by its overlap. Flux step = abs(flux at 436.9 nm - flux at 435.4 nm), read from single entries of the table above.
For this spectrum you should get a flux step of 0.7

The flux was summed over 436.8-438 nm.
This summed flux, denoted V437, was 65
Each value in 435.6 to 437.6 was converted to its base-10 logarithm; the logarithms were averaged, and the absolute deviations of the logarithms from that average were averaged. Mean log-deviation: 0.040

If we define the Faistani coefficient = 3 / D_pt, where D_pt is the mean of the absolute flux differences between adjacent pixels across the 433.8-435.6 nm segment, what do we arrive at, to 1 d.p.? 2.2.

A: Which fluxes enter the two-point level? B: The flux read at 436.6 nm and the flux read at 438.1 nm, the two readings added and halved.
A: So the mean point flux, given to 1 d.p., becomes 16.1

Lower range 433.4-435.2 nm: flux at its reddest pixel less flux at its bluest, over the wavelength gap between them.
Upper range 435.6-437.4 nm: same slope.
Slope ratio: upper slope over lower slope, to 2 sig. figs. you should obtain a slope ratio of 81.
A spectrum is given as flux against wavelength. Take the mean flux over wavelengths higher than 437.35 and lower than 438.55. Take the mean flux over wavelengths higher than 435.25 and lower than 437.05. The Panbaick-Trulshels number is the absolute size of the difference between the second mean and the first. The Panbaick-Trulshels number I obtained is 1.4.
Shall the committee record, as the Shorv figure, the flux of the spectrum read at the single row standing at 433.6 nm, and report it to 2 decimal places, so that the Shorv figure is 17.90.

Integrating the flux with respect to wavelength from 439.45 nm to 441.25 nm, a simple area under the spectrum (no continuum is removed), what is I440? 26.6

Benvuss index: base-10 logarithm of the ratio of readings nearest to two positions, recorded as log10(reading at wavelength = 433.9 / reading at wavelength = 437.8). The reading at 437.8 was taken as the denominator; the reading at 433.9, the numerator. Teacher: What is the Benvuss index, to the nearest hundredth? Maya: 0.12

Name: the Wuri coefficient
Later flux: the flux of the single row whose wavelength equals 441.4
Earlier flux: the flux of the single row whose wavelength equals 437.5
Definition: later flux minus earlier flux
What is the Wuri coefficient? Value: 1.8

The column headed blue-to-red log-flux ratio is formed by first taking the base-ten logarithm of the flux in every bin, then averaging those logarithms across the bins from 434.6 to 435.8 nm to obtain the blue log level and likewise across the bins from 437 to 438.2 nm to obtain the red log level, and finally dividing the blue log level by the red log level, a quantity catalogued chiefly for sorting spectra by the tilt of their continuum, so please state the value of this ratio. 1.03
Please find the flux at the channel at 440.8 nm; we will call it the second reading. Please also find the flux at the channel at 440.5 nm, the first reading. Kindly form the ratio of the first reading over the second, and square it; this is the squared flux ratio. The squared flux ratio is 1.12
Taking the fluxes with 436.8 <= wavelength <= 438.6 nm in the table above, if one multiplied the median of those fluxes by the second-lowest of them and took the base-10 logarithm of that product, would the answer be 2.37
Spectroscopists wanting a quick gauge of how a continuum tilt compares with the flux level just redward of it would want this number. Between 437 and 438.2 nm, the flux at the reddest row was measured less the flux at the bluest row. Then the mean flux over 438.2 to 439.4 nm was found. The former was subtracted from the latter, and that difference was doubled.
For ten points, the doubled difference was 39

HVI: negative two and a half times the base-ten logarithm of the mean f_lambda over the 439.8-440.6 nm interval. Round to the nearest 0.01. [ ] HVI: -2.89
